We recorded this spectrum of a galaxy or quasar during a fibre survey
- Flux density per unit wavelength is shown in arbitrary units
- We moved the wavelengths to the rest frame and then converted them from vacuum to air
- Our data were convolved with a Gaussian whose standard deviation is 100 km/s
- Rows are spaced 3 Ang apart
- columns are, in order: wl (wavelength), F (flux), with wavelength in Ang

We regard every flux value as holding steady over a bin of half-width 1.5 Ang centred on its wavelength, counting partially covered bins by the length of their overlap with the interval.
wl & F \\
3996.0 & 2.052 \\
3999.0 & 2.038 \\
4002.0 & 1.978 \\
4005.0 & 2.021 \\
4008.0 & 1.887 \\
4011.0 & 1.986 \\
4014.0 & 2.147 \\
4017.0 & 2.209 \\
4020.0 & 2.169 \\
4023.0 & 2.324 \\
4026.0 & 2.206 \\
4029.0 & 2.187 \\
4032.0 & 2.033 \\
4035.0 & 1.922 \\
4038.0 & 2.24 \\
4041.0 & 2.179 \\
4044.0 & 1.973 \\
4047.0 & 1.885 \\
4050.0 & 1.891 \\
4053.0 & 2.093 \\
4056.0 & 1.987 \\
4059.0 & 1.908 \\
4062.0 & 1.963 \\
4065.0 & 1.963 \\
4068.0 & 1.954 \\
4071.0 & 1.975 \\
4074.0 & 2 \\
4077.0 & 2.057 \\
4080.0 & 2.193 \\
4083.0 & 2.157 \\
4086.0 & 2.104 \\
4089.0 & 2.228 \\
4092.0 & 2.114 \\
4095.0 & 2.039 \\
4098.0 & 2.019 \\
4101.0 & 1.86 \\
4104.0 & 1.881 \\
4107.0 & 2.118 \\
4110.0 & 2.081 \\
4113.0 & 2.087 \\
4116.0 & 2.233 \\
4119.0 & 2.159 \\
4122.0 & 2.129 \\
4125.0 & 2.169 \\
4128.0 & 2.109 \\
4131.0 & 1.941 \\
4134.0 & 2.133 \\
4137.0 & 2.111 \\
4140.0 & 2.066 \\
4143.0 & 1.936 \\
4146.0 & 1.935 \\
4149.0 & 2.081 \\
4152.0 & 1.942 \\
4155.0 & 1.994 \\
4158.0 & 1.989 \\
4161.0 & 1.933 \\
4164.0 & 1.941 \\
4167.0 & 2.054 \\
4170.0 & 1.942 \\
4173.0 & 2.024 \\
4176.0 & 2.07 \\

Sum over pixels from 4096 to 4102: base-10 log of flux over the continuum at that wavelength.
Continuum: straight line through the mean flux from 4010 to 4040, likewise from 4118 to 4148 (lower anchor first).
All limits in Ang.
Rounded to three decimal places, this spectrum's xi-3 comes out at -0.066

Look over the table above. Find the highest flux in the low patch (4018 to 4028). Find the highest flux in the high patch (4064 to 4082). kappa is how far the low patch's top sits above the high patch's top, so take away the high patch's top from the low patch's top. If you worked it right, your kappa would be 0.13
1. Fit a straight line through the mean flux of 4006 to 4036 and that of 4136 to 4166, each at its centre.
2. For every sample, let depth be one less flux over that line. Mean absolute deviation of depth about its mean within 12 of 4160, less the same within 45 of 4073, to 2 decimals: -0.03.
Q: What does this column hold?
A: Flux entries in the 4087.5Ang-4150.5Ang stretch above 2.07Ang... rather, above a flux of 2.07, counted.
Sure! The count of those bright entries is 13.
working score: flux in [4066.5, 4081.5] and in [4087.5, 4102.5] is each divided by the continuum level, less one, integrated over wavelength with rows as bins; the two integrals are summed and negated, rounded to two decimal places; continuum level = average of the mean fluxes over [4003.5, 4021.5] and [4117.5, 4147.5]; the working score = 0.37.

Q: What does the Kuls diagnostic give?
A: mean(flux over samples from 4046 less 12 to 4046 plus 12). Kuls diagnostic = 2.02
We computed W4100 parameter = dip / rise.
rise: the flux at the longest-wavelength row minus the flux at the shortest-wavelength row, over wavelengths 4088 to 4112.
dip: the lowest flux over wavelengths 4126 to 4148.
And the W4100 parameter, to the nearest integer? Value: -13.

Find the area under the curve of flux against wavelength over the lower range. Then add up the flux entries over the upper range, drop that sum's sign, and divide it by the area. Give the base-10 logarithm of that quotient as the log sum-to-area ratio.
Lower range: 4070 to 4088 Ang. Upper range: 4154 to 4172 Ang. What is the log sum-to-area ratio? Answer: -0.50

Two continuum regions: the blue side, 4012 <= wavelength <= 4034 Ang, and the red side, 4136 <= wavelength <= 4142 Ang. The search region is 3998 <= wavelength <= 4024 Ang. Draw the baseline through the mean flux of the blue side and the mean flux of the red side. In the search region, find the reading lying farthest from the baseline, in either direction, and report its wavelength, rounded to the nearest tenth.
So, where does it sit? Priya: 4008.0 Ang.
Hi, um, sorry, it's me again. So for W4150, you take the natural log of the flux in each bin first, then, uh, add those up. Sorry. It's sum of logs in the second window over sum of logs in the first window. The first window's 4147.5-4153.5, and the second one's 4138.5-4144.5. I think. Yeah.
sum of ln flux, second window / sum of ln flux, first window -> 0.99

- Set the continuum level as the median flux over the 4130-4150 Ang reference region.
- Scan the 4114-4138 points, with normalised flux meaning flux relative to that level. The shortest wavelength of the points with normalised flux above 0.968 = 4116.0 Ang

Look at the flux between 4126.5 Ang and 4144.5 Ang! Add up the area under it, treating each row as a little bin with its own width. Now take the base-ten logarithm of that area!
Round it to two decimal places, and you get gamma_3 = 1.57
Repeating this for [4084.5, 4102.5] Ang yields 1.57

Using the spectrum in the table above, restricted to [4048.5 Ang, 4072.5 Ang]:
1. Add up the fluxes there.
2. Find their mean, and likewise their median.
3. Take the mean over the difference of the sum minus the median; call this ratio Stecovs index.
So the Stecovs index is 0.143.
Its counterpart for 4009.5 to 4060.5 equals 0.063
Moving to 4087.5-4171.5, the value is 0.037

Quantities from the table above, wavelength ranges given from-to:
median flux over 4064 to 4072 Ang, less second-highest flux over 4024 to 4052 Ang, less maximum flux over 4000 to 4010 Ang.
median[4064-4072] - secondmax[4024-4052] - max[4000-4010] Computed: -2.26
